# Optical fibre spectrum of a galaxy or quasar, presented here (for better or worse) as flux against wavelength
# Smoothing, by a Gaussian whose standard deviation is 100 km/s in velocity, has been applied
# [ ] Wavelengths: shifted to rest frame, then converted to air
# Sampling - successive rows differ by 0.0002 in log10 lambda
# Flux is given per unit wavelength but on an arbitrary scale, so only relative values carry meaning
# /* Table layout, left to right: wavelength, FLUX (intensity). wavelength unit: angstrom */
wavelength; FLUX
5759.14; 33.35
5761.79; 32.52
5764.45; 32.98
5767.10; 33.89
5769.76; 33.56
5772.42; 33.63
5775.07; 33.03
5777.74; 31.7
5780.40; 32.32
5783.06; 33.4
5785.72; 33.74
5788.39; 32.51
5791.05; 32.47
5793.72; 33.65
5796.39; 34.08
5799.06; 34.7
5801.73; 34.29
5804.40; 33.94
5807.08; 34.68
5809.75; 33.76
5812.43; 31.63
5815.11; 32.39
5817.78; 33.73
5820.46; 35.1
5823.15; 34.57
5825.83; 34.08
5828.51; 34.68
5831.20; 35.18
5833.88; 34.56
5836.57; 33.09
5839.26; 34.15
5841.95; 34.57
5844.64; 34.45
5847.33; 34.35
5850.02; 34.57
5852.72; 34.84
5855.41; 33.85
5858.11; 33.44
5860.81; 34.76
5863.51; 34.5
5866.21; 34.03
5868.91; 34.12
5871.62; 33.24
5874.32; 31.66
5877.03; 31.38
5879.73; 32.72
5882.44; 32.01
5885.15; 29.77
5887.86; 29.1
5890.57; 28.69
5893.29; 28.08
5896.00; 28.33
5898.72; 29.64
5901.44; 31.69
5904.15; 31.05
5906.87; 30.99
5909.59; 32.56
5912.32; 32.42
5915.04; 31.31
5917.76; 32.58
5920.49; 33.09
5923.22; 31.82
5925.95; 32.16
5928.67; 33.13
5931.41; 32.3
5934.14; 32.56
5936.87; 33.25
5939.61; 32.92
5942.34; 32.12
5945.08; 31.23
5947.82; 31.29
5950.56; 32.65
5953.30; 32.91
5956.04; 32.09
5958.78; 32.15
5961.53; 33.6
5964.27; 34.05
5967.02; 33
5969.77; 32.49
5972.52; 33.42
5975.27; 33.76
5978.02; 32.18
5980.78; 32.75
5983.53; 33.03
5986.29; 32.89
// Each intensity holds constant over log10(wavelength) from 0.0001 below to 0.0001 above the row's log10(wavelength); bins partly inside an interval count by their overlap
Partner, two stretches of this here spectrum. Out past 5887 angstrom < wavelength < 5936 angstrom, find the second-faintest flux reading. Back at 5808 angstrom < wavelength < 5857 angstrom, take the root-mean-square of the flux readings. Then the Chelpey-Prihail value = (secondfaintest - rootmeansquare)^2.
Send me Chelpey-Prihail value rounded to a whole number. 33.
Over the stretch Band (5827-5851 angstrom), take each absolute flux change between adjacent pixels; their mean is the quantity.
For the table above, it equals 0.56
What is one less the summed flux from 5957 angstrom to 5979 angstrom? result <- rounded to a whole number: -264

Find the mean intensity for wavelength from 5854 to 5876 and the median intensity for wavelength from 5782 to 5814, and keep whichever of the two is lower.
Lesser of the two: 33.7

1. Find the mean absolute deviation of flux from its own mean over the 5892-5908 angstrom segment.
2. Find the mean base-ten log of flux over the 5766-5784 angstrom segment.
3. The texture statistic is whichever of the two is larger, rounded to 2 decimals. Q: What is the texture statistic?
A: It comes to 1.52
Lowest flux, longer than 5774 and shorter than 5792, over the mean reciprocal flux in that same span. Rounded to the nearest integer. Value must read 1037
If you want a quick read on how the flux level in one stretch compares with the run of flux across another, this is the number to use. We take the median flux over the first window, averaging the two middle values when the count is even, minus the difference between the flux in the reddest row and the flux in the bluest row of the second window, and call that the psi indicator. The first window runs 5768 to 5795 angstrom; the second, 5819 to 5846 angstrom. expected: 33.9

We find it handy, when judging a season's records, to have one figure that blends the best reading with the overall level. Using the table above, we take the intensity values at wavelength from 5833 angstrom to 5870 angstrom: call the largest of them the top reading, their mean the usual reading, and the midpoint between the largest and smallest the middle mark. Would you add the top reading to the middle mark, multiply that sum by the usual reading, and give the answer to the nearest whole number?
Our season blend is 2355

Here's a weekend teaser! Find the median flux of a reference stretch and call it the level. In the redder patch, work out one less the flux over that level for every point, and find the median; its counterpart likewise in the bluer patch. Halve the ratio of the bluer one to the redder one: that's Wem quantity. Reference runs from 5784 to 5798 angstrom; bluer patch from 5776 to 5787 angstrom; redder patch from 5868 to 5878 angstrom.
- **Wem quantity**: 0.3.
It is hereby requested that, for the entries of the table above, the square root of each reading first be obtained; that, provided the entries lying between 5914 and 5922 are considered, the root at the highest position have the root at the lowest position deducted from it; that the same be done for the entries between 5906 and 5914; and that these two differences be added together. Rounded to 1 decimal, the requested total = 0.3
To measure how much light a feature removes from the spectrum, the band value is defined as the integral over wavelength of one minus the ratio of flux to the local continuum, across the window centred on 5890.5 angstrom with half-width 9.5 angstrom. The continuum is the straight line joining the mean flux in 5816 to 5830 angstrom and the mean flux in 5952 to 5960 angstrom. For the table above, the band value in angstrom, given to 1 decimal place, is 2.3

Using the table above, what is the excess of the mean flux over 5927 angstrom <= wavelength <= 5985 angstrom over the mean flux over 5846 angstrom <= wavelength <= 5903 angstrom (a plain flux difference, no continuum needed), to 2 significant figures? 0.58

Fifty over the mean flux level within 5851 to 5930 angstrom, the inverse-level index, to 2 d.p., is 1.56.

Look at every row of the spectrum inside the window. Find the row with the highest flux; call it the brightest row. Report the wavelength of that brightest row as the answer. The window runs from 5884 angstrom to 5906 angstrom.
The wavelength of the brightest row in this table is 5901.44 angstrom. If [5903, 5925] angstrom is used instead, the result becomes 5920.49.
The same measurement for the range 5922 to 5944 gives 5936.87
